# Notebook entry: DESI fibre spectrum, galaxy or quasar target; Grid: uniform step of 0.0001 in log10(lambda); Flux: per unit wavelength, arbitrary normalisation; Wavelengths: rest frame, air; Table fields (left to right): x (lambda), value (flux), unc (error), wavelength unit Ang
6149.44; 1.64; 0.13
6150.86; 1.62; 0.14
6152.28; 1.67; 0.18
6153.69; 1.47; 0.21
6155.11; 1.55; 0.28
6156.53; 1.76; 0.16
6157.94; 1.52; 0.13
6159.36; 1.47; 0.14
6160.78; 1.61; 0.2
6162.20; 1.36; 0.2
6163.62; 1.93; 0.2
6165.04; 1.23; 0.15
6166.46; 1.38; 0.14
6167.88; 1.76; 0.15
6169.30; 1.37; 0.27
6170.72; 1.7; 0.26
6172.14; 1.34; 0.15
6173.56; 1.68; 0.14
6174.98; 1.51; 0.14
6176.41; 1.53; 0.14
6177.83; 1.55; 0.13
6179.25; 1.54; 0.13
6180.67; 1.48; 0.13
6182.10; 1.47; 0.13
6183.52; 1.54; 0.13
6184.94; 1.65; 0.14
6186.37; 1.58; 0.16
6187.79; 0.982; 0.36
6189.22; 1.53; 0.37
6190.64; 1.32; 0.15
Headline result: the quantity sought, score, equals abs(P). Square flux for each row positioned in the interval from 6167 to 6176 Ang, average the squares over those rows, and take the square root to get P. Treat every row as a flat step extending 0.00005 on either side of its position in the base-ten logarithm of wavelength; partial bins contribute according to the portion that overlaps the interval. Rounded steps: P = 1.57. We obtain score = 1.57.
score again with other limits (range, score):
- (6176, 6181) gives 1.53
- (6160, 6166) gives 1.56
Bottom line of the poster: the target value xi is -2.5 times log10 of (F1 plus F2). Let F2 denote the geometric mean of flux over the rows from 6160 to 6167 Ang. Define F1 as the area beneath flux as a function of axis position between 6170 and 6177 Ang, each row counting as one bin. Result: -2.729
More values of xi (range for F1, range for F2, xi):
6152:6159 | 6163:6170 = -2.751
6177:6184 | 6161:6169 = -2.709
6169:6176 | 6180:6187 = -2.720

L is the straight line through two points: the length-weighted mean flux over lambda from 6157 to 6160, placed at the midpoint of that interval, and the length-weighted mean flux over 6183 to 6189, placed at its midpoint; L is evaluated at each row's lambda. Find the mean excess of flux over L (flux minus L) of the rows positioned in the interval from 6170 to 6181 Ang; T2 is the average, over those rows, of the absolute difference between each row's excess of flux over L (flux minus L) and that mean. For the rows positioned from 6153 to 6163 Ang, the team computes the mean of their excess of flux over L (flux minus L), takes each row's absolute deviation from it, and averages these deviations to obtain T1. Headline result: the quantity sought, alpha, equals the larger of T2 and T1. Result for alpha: 0.09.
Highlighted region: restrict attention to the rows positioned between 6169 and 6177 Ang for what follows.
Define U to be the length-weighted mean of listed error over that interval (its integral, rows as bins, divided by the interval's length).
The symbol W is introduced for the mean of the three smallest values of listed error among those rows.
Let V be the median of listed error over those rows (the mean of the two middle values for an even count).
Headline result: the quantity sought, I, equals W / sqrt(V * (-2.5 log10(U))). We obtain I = 0.269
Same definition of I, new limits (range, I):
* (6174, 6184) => 0.244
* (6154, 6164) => 0.238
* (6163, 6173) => 0.281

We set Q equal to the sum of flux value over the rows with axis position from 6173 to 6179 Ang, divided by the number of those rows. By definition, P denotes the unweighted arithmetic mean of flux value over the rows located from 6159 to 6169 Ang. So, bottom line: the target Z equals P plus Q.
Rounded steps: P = 1.53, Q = 1.57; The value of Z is 3.10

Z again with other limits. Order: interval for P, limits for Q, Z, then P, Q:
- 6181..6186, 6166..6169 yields 3.12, 1.55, 1.57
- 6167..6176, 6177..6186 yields 3.10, 1.56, 1.54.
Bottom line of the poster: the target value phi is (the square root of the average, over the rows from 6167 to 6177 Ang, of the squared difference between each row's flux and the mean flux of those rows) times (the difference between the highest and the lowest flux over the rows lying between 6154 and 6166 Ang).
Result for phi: 0.106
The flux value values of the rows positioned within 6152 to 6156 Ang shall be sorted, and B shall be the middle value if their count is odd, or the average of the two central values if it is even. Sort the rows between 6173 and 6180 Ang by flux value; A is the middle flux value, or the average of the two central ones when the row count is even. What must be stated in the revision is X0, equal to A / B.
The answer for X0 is 0.99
